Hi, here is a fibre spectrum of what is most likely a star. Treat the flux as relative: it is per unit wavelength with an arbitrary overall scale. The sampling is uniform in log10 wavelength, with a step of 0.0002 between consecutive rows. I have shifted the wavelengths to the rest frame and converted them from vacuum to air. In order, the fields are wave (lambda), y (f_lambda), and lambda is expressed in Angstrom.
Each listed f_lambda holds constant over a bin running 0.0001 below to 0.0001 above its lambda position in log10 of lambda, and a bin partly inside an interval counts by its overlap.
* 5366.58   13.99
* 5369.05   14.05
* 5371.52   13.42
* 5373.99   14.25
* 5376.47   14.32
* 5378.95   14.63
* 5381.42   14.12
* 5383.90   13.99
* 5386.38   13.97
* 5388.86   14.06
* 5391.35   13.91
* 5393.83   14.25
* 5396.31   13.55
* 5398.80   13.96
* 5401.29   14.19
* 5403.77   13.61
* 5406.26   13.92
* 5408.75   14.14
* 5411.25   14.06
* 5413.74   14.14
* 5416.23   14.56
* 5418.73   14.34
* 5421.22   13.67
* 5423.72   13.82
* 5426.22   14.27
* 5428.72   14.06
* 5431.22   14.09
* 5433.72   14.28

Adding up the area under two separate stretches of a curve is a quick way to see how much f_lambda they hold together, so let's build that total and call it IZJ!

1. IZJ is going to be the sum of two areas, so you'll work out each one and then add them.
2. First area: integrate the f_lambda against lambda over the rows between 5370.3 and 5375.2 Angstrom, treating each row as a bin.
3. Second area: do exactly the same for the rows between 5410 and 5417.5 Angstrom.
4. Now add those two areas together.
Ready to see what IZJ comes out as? 175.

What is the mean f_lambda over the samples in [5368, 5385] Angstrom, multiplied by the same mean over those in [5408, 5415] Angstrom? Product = 199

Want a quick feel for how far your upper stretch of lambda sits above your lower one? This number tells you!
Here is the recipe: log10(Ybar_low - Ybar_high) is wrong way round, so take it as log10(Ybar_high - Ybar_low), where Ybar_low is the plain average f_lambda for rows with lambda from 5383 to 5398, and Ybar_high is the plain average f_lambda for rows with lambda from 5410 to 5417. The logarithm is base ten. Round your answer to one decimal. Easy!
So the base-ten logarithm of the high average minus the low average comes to -0.5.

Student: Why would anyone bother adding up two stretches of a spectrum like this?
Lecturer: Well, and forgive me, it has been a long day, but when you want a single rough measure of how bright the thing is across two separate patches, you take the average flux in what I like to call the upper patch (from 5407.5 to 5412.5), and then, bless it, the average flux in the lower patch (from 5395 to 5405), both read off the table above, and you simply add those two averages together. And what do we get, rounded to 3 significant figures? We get 27.9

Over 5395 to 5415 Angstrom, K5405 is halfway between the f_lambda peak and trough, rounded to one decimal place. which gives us 13.9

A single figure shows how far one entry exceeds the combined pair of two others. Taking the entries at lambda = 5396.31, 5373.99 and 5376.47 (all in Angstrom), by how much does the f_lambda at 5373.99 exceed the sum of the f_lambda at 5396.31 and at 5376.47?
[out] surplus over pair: -13.6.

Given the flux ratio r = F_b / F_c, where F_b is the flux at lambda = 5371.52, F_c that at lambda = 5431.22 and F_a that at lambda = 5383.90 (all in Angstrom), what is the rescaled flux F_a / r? 14.7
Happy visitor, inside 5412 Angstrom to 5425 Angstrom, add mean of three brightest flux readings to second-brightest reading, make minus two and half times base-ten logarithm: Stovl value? -3.64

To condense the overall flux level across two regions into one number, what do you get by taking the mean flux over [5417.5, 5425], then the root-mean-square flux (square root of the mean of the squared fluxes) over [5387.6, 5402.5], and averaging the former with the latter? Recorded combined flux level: 13.97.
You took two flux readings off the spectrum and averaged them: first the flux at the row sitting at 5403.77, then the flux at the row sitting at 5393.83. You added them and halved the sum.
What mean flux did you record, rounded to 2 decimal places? 13.93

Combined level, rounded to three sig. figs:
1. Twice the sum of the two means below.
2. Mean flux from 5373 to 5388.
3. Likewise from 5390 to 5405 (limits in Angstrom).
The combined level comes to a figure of 56.2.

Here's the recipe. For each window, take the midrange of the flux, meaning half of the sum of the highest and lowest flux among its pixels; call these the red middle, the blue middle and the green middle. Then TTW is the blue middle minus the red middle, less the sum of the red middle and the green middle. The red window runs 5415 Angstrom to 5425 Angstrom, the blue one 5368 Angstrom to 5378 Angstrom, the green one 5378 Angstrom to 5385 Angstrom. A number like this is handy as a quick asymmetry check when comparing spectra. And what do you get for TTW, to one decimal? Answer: -28.7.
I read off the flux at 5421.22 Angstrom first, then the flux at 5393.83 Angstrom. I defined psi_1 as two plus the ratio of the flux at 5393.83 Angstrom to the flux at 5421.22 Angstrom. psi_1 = 3.04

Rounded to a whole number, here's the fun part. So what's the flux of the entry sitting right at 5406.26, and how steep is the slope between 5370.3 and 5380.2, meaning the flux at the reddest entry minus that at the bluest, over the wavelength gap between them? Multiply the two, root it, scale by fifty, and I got 75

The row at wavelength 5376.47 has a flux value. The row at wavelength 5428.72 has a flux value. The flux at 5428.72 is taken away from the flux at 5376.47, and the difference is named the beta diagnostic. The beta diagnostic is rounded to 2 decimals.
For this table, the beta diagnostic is 0.26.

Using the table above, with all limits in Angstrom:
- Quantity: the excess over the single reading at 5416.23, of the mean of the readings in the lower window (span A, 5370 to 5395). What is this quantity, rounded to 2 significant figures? -0.47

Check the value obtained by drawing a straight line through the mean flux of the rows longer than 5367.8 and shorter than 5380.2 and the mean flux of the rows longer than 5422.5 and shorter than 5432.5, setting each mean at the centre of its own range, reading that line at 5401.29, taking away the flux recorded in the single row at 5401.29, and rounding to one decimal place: -0.1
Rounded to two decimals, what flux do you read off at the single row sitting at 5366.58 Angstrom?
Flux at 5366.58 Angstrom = 13.99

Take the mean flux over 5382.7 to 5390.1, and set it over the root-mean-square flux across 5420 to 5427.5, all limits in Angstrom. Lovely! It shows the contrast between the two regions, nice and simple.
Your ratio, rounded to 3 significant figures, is 1.01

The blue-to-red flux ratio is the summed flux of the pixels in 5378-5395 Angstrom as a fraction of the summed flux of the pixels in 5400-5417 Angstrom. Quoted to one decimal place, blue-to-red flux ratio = 1.0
